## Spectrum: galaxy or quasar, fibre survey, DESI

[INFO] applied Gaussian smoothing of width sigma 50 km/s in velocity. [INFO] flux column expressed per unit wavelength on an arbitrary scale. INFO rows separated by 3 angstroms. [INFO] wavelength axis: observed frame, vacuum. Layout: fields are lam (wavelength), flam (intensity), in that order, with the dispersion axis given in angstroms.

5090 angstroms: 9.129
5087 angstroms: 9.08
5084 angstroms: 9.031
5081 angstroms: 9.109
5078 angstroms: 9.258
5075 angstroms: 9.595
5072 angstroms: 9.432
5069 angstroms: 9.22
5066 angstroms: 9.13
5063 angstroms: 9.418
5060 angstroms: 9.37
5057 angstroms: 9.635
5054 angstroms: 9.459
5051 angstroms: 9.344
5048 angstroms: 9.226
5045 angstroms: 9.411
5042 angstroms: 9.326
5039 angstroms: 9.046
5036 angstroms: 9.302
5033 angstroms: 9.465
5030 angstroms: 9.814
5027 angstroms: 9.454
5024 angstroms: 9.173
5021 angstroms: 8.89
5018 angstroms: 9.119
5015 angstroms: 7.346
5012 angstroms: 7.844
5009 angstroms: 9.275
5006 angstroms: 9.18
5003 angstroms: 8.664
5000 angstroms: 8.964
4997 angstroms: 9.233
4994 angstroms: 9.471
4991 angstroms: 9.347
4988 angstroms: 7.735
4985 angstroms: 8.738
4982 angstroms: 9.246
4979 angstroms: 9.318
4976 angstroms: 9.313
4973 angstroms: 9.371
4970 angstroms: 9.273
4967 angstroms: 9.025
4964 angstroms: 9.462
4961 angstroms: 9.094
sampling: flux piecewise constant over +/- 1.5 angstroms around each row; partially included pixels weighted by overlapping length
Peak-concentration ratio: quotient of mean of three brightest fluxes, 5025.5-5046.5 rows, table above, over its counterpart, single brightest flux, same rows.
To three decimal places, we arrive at 0.976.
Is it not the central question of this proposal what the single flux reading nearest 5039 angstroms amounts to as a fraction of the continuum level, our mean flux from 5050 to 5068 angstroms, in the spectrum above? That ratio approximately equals 0.96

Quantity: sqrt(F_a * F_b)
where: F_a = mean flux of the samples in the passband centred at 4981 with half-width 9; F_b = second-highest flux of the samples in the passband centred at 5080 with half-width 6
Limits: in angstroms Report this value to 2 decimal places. 9.10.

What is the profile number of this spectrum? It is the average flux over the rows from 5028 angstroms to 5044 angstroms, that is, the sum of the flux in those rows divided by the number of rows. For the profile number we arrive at 9.39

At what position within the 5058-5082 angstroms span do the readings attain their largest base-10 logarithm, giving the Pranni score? 5075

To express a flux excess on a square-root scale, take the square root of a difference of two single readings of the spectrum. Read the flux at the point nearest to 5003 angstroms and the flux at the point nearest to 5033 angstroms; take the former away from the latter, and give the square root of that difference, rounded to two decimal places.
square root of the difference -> 0.89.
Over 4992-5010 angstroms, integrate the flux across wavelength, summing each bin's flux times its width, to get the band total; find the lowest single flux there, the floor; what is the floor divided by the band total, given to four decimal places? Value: 0.0527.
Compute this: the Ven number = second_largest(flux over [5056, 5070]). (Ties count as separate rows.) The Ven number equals 9.418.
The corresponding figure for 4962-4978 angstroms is 9.371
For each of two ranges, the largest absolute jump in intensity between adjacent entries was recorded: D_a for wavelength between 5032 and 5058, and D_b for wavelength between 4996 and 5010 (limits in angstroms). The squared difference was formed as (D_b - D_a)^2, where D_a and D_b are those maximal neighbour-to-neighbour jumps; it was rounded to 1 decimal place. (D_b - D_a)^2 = 0.1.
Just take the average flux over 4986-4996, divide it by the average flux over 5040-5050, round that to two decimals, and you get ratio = 0.95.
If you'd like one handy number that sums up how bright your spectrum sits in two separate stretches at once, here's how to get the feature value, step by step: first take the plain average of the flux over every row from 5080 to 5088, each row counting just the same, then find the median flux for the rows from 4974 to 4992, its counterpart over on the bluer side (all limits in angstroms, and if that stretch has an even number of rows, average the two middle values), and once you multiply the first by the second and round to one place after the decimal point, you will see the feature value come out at 84.2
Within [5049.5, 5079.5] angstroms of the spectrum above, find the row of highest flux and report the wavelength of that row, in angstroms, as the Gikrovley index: 5057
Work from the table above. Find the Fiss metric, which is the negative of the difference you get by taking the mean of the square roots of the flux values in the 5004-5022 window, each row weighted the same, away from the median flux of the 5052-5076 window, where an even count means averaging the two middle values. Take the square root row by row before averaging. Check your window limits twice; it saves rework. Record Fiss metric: -6.49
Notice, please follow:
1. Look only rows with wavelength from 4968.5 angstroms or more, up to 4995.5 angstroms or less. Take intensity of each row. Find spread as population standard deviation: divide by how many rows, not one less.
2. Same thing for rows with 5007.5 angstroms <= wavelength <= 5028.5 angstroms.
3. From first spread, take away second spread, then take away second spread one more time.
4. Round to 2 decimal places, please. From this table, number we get -0.97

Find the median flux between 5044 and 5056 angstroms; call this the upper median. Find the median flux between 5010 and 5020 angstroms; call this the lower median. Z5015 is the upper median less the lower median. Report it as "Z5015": 1.53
